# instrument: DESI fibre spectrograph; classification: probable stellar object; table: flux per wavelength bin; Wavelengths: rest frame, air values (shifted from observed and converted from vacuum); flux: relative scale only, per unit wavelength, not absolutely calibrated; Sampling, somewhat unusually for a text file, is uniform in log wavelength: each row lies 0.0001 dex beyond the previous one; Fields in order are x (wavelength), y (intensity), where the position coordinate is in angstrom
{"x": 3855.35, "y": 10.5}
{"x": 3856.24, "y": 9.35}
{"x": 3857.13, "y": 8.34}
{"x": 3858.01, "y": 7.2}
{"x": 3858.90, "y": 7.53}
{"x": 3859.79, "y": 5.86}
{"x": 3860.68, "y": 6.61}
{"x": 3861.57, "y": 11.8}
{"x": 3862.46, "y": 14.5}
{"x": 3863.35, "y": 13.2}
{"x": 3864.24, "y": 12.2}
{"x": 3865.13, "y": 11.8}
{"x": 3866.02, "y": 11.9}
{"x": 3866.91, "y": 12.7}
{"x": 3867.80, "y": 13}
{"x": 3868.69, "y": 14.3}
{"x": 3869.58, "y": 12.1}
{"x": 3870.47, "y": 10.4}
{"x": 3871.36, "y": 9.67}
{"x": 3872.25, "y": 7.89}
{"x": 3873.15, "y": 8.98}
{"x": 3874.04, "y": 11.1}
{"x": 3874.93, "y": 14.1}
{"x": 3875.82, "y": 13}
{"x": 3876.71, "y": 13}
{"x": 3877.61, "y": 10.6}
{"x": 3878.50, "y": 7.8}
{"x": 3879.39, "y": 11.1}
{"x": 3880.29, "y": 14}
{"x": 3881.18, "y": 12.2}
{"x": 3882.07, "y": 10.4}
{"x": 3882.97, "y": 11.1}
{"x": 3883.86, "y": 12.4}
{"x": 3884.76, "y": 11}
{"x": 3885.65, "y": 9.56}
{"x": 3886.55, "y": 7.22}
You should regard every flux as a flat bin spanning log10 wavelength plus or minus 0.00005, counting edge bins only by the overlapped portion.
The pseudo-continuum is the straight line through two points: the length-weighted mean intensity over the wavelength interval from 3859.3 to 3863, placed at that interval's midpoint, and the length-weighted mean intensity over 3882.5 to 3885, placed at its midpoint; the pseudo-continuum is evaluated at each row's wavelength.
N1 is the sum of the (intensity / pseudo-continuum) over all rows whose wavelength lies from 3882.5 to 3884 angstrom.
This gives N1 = 2.05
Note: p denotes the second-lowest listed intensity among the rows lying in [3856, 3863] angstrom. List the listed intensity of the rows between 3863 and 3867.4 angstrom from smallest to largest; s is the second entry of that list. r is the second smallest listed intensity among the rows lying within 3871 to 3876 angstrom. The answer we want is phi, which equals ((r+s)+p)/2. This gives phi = 13.7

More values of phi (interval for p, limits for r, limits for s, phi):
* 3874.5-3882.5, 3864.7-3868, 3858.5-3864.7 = 14.5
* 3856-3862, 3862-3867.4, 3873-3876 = 14.8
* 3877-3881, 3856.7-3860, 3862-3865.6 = 15.0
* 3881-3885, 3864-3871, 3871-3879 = 15.3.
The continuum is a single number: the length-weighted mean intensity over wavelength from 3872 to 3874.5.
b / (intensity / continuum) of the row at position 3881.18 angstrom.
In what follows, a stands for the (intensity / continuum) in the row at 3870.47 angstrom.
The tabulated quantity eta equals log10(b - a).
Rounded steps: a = 1.10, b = 1.29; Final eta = -0.72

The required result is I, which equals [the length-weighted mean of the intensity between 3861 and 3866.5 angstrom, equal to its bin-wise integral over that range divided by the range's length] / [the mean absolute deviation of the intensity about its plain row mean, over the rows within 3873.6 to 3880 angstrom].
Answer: 7.9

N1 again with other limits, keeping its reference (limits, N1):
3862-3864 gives 2.80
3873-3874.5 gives 1.87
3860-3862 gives 1.89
